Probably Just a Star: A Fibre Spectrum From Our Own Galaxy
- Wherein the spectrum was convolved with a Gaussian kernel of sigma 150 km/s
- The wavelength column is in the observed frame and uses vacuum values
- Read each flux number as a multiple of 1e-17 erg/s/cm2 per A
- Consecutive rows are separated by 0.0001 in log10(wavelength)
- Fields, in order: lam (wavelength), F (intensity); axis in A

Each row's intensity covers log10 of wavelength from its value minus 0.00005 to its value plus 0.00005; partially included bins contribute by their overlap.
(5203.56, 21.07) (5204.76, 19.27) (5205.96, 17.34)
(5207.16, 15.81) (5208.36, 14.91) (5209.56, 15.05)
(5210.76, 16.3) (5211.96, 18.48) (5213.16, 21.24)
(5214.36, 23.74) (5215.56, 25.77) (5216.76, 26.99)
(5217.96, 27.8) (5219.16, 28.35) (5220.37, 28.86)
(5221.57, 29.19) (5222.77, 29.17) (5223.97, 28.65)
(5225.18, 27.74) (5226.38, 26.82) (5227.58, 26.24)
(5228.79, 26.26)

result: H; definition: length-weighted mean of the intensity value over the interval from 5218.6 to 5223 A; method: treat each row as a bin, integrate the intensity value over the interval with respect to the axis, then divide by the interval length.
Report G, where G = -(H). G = -29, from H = 29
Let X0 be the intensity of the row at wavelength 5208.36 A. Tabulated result 14.91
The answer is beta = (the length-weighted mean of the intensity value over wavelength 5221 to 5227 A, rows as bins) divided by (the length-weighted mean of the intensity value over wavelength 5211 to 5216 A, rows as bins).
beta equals 1.30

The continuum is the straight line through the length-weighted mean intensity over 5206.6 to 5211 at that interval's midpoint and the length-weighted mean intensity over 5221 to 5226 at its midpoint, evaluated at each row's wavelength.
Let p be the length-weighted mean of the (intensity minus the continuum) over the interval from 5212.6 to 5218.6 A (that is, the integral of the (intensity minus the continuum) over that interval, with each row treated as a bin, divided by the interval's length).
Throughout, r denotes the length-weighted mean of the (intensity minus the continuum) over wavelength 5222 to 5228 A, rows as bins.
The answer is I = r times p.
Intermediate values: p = 3.6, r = -2.1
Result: -7.8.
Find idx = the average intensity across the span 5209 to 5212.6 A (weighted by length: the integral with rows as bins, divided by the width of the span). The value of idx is 16.7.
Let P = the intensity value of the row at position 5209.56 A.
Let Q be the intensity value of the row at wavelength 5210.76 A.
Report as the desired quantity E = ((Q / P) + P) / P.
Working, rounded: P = 15.05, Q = 16.3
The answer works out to 1.07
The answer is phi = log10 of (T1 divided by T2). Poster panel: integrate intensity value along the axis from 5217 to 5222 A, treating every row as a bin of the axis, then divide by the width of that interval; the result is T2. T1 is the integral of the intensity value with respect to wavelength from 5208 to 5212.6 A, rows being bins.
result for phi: 0.42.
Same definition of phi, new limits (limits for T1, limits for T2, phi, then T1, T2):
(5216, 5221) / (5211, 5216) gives 0.81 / 140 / 22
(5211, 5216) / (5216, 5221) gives 0.59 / 109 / 28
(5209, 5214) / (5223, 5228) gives 0.52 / 90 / 28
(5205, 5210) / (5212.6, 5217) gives 0.52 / 80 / 24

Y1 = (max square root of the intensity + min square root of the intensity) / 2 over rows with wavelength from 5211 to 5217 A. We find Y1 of 4.75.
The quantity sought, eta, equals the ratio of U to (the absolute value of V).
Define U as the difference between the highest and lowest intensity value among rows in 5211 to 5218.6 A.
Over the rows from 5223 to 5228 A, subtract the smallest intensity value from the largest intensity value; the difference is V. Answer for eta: 3.9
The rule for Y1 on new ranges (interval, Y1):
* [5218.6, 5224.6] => 5.36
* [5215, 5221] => 5.22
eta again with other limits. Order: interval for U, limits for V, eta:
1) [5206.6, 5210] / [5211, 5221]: 0.1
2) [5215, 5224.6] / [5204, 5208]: 1.0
